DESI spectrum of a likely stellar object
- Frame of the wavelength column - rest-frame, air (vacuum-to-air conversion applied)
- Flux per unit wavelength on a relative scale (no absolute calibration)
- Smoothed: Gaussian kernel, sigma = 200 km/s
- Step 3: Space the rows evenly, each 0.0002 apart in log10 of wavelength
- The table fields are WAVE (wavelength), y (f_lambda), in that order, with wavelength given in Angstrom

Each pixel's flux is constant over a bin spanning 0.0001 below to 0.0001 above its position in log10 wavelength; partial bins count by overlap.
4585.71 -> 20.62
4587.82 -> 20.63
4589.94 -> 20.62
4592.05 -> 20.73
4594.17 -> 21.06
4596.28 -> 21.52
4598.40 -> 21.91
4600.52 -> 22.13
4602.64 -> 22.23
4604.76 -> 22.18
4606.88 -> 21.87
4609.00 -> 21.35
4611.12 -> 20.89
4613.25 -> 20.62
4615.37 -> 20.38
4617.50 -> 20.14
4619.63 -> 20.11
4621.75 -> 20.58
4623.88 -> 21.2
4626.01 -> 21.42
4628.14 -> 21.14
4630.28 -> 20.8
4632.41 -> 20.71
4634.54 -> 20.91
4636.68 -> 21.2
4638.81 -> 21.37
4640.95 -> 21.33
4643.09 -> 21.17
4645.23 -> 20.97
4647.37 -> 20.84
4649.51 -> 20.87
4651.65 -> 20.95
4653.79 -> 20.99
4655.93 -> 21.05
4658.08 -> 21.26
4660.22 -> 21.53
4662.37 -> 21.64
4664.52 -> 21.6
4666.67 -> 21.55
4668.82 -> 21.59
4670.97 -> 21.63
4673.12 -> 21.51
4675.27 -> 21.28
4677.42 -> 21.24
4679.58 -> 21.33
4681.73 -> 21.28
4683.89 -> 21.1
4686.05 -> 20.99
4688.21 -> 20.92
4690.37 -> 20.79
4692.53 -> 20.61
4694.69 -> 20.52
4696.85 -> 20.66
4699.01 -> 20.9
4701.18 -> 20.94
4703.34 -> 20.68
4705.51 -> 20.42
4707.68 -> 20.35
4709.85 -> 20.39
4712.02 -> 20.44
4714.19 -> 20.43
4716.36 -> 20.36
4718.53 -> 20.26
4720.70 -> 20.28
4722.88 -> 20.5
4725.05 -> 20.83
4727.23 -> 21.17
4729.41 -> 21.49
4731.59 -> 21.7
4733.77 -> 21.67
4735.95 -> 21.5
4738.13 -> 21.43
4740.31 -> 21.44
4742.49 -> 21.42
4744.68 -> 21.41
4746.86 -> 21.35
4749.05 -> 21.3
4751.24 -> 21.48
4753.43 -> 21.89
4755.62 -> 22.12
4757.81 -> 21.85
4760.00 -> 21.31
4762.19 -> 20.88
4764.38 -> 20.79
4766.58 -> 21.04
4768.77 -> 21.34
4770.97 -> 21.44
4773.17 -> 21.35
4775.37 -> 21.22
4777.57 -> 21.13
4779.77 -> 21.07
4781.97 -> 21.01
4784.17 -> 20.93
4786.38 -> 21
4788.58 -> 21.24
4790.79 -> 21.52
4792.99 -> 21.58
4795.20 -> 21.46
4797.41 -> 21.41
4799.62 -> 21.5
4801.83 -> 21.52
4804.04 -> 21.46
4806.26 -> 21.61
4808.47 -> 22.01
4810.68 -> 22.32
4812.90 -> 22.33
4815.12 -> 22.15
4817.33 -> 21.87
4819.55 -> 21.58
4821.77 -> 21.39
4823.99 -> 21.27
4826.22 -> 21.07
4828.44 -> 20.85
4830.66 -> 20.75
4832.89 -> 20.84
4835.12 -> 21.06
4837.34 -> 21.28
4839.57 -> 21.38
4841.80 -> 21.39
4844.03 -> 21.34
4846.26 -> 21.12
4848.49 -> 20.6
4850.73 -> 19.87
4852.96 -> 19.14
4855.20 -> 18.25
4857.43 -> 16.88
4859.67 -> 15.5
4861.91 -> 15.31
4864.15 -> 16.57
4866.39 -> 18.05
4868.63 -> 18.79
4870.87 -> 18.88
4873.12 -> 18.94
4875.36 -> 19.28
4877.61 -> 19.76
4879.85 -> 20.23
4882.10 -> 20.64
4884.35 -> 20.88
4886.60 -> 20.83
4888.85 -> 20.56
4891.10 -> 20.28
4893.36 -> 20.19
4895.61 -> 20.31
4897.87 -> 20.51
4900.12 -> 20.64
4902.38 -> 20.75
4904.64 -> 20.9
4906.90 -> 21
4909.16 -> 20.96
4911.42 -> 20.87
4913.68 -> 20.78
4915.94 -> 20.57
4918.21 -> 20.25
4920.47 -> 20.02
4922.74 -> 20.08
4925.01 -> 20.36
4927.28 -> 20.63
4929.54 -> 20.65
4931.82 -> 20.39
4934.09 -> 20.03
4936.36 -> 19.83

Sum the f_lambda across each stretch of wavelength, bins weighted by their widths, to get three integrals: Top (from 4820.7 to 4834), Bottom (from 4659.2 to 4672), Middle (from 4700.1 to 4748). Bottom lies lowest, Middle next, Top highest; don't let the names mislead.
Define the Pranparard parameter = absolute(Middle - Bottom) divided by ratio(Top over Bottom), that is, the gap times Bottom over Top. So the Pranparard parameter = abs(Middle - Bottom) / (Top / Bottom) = 718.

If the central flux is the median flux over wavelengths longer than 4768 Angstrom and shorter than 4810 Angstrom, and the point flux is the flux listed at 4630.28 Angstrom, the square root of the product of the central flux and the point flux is 21.1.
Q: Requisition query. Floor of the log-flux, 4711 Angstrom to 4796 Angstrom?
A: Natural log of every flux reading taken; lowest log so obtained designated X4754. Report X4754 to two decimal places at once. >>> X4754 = 3.01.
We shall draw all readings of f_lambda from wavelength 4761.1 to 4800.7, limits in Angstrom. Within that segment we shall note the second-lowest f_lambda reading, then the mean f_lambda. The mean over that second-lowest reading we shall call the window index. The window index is 1.02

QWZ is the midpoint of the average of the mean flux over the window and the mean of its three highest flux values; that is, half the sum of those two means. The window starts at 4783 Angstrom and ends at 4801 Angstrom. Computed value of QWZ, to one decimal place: 21.4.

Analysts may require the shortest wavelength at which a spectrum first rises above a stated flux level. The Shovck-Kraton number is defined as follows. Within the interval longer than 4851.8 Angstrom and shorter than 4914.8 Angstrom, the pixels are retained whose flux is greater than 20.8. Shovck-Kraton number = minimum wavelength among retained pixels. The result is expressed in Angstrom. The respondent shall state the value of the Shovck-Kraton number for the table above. 4884.35 Angstrom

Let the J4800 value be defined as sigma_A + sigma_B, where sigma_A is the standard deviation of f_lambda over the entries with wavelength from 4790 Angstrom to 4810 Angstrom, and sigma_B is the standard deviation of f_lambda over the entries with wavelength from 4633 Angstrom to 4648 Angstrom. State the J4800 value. 0.4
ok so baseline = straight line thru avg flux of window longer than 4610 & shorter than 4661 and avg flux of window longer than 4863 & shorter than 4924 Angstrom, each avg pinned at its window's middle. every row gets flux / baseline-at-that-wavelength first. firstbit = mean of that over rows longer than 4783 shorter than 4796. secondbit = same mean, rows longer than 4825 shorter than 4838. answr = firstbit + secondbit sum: 2.08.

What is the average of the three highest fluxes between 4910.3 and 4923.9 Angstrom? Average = 20.7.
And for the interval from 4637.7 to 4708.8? 21.6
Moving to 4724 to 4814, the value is 22.3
